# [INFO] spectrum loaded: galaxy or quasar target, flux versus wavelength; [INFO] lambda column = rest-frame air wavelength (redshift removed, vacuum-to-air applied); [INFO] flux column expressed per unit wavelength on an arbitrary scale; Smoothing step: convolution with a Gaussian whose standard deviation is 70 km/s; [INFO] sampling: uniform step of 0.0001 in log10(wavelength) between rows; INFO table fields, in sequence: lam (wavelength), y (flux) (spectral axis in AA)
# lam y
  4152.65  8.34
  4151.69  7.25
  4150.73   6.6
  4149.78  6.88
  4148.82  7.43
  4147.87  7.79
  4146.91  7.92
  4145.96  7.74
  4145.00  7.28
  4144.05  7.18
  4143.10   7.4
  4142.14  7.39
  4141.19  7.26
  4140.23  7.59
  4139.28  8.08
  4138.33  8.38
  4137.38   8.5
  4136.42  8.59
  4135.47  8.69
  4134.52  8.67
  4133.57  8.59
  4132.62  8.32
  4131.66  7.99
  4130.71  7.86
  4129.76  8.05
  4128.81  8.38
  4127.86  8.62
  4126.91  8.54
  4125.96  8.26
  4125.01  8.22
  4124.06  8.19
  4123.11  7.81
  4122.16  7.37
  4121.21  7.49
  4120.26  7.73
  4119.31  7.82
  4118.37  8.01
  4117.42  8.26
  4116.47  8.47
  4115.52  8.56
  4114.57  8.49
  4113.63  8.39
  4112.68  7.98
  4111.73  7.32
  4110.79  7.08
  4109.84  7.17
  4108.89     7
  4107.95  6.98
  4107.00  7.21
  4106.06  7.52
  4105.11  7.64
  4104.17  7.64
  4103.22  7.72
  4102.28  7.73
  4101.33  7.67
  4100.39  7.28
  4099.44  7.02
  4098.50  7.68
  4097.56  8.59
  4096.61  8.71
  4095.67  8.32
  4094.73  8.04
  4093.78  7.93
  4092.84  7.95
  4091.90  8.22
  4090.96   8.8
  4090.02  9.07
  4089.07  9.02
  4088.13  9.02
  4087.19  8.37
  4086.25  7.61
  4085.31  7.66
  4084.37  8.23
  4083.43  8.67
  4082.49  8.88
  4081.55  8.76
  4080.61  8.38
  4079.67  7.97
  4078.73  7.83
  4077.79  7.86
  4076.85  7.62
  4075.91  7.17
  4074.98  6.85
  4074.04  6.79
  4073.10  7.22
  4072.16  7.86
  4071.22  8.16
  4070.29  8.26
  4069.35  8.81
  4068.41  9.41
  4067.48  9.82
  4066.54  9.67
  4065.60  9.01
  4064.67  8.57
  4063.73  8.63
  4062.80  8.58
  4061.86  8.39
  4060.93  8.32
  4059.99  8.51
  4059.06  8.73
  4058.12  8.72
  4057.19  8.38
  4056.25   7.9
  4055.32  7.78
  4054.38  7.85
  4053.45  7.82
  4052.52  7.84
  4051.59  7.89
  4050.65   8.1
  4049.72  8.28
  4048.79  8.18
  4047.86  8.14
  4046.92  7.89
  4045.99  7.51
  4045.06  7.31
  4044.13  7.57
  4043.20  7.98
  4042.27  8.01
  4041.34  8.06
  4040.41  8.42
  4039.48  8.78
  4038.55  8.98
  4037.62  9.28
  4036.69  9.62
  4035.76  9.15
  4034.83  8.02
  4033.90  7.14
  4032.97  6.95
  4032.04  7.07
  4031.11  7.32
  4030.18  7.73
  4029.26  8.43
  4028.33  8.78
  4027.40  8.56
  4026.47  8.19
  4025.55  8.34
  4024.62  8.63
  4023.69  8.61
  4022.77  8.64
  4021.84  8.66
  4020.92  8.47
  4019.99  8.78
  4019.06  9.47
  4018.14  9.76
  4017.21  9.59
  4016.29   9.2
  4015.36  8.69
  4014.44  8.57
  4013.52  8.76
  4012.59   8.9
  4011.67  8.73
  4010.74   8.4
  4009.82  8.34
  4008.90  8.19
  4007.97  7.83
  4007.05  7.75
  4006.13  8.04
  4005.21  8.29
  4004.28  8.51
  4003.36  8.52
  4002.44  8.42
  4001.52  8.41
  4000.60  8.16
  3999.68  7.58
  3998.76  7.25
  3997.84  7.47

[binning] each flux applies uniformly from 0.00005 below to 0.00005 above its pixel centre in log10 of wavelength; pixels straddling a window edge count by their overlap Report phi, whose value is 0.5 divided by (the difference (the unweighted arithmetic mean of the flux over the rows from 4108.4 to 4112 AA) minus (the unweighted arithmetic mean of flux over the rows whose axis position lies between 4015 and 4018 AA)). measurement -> -0.2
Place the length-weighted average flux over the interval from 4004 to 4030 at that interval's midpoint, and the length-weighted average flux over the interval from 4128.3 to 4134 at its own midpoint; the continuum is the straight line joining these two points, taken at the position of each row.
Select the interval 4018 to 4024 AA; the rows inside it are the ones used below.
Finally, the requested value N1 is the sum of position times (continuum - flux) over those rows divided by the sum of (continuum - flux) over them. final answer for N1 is 4018.8 AA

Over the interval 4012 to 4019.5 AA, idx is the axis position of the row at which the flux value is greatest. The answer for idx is 4018.14 AA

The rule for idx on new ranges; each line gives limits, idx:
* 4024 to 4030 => 4028.33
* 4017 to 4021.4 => 4018.14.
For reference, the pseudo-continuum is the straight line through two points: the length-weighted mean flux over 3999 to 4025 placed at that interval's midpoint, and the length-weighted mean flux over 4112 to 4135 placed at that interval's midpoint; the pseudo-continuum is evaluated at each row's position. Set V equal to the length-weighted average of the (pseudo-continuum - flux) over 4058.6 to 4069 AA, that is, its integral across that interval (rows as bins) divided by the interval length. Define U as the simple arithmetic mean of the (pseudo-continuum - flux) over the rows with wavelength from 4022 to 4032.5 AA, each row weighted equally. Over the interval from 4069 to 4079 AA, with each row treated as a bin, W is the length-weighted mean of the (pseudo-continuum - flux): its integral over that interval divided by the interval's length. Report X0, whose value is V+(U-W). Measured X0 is -0.9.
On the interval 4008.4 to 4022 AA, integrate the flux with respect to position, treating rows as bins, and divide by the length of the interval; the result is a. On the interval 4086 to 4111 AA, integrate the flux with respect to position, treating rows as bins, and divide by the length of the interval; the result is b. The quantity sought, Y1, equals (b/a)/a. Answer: 0.101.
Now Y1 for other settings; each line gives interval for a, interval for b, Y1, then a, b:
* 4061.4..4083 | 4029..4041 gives 0.120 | 8.28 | 8.22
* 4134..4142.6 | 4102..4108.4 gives 0.113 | 8.14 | 7.49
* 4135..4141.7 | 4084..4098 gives 0.126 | 8.15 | 8.37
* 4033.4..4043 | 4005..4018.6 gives 0.119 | 8.52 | 8.61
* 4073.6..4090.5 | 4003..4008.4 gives 0.124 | 8.10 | 8.15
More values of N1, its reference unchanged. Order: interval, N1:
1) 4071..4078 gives 4074.7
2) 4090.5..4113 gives 4105.7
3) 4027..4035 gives 4032.5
